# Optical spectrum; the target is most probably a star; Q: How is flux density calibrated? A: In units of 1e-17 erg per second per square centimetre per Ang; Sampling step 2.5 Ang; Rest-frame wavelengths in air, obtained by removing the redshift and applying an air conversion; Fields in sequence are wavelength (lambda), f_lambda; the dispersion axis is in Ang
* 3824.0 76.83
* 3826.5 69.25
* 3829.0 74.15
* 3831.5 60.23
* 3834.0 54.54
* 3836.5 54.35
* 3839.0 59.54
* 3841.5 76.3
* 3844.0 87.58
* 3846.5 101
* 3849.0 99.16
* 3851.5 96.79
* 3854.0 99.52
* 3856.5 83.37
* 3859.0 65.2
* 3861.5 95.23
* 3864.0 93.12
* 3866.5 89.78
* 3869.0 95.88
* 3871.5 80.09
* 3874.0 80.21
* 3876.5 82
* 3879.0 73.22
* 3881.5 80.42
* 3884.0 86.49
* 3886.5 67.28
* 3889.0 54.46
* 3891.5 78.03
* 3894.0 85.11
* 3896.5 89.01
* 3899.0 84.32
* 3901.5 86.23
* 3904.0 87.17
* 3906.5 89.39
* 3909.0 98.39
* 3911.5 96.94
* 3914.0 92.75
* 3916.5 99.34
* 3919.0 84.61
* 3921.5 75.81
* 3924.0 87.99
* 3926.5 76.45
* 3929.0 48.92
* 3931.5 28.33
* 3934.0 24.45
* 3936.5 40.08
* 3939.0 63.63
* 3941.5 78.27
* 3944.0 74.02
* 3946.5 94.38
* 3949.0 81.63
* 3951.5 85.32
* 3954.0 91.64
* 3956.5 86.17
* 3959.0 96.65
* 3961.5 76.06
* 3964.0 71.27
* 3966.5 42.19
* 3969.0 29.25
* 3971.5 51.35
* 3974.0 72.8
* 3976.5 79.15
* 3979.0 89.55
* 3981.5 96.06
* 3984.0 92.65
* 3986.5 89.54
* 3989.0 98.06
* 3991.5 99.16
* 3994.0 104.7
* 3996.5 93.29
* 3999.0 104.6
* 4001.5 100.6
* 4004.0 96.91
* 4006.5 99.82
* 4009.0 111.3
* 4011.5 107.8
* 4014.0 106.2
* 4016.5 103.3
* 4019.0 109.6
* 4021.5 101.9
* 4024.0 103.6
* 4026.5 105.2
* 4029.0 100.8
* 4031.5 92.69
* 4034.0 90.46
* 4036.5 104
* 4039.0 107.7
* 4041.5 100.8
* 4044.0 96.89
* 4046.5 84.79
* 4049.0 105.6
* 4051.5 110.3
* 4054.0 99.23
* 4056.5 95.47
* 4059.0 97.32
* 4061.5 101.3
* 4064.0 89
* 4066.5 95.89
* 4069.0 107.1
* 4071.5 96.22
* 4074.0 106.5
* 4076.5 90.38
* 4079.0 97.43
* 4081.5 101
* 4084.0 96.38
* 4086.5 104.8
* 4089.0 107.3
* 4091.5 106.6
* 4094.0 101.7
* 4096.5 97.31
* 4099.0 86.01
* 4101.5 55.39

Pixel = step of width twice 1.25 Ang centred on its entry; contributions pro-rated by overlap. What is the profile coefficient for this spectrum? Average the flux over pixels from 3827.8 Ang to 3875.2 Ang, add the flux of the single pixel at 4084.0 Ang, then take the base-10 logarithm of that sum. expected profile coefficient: 2.25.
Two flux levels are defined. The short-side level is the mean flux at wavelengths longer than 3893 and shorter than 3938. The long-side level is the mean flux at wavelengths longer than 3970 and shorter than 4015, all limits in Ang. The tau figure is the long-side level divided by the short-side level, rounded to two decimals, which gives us 1.23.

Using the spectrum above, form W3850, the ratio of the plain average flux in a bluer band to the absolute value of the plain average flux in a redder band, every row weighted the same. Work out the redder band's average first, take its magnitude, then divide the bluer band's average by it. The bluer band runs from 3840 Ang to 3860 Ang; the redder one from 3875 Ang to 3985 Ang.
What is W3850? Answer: 1.2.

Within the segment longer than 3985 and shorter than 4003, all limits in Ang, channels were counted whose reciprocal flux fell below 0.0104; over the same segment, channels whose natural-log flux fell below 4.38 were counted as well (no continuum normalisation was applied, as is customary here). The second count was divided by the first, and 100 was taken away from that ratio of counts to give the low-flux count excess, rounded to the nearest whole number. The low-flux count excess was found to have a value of -100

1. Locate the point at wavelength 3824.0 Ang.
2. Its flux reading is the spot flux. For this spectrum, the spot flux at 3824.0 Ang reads 76.83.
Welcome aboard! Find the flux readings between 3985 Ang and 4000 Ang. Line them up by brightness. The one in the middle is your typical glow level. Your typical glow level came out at 99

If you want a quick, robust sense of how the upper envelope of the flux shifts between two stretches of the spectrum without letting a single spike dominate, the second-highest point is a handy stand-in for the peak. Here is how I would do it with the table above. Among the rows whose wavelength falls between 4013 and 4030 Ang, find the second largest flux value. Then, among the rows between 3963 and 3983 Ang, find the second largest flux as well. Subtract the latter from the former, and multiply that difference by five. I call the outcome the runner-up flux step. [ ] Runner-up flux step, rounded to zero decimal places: 83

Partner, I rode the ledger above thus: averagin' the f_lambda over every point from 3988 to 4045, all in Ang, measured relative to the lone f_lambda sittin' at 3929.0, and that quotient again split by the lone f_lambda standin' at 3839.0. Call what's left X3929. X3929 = 0.035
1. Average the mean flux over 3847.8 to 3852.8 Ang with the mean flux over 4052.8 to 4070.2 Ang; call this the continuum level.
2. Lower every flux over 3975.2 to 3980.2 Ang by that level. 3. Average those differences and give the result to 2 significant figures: -14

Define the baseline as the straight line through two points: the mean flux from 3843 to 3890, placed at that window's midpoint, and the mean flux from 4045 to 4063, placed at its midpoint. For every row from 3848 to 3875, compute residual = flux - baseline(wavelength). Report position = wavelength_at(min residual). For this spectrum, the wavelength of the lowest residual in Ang 3859.0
